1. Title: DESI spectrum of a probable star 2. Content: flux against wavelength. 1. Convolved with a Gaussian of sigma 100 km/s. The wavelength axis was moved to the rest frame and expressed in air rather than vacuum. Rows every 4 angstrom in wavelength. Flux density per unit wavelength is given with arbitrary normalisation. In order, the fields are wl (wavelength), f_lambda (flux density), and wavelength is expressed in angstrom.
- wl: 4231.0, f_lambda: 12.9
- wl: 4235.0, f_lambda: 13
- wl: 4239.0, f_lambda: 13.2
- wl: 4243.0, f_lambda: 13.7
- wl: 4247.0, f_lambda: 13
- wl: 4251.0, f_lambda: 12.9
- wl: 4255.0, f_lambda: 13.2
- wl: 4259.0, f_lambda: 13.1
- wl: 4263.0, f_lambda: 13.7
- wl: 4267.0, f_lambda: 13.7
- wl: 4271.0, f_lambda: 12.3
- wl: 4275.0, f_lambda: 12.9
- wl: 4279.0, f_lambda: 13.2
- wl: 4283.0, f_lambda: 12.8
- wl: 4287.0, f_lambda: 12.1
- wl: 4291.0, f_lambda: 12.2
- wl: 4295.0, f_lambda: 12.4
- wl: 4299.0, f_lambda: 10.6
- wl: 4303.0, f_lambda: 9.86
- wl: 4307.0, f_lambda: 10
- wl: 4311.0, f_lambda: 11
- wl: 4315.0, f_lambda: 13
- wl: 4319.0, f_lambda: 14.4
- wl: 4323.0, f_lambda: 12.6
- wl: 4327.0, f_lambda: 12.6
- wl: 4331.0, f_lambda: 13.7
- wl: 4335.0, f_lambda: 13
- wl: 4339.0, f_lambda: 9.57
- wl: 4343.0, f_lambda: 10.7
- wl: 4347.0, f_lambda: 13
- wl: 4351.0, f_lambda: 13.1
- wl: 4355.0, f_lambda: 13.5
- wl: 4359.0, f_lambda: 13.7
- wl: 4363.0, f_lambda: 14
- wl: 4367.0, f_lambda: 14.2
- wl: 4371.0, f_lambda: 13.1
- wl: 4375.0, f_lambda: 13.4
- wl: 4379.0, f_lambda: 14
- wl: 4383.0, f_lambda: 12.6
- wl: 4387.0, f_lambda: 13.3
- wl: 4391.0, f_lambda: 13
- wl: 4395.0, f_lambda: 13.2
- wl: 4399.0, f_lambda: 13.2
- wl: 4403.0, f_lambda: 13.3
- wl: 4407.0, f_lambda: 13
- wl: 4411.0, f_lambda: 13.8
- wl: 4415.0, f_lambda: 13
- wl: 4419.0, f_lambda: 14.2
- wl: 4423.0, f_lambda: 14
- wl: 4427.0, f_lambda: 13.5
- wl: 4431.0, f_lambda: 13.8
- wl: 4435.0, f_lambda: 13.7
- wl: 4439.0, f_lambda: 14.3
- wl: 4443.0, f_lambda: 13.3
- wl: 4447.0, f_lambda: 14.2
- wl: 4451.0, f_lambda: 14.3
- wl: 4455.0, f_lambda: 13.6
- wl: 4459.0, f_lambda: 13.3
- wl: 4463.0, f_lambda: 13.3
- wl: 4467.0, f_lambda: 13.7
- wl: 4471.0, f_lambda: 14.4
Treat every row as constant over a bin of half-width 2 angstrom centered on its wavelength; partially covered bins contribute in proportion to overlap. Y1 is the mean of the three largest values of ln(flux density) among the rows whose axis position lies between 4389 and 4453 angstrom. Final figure 2.66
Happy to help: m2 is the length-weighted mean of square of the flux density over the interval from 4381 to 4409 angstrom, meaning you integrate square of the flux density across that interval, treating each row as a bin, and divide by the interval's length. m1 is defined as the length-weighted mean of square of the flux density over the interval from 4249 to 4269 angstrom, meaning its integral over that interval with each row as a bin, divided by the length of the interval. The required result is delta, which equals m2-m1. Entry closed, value -6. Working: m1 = 178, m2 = 171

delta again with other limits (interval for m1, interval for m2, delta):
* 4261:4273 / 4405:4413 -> 4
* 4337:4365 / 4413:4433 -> 29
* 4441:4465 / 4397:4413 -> -9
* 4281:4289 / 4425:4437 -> 32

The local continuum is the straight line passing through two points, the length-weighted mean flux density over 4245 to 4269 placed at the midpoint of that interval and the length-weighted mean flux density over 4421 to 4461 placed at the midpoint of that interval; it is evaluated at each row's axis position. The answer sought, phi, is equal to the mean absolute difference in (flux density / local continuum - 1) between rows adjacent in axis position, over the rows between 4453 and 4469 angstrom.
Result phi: 0.017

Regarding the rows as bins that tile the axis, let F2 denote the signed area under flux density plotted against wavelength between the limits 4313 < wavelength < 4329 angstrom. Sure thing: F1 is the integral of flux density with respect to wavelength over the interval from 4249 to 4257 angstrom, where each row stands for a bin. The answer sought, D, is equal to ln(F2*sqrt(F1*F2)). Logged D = 10.3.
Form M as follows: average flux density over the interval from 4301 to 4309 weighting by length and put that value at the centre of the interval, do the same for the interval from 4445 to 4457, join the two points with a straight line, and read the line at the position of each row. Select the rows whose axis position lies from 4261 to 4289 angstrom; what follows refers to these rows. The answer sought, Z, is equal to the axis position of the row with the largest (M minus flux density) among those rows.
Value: 4287.0 angstrom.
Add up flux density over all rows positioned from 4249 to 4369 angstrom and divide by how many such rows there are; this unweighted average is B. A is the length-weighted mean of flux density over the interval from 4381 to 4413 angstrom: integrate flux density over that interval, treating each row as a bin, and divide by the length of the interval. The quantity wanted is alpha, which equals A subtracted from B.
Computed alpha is -0.6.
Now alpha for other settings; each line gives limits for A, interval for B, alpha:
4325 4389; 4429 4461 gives 0.8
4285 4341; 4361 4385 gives 1.6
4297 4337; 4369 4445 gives 1.4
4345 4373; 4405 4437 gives 0.1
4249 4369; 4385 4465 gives 1.0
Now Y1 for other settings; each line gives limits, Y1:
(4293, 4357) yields 2.63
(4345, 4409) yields 2.64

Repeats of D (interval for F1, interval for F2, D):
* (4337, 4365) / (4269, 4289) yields 11.2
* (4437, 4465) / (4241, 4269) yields 11.9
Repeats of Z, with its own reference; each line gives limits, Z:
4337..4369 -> 4339.0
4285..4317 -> 4303.0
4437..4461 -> 4459.0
